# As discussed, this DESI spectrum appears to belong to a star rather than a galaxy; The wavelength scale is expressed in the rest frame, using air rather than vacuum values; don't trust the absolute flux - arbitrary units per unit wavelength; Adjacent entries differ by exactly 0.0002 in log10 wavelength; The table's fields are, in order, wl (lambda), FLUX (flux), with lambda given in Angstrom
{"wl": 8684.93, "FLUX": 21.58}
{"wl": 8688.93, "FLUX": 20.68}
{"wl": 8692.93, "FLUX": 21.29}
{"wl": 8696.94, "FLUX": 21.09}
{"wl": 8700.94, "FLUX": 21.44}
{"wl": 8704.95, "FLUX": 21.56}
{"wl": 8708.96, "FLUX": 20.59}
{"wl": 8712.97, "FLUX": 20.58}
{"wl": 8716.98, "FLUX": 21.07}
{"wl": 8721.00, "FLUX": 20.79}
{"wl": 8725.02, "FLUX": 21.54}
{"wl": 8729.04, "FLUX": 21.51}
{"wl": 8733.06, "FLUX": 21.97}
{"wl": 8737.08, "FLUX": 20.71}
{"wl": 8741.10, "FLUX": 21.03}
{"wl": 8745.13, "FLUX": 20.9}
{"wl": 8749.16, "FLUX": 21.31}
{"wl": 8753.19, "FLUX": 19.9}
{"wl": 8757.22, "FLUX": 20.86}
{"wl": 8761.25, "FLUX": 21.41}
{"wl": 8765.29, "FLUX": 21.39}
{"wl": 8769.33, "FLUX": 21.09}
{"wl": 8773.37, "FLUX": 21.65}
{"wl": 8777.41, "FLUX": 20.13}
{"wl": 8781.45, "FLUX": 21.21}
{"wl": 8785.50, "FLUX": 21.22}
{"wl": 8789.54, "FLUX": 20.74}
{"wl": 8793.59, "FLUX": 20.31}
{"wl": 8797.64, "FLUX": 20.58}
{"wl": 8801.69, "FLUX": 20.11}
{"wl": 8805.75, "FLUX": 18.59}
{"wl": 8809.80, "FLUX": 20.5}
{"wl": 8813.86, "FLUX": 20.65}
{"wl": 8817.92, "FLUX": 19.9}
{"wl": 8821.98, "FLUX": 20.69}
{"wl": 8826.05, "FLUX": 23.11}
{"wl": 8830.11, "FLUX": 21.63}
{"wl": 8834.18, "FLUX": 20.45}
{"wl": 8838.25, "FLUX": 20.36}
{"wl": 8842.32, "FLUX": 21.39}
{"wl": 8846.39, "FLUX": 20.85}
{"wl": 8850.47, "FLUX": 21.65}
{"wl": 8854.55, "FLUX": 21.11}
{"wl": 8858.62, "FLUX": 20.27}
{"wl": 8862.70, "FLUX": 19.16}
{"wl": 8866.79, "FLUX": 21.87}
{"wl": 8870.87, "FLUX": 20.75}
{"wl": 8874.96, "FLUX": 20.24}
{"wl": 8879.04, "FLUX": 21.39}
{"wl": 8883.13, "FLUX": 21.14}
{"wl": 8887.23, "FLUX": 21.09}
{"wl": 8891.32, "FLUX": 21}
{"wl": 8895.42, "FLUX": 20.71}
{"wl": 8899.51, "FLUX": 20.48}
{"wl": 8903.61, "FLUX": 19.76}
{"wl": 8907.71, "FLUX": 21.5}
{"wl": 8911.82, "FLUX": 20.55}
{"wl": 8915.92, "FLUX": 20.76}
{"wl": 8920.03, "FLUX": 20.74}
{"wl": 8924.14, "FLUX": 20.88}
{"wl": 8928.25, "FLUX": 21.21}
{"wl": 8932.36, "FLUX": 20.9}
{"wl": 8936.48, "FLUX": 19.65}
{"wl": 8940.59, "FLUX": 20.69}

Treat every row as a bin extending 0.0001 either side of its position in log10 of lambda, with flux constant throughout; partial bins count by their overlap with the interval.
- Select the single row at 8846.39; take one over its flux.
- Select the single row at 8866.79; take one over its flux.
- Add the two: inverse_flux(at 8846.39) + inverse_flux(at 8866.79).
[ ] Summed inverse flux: 0.0937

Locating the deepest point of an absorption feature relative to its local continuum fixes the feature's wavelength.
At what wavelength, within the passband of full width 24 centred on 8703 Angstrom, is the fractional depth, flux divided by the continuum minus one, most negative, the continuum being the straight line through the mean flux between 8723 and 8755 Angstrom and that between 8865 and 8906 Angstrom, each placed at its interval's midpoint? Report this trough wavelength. 8712.97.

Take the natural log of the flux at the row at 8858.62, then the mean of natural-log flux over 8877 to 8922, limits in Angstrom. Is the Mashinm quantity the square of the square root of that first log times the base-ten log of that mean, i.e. 1.45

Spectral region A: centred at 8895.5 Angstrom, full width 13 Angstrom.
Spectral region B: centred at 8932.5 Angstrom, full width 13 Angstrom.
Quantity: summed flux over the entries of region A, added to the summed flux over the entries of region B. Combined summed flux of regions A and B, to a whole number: 124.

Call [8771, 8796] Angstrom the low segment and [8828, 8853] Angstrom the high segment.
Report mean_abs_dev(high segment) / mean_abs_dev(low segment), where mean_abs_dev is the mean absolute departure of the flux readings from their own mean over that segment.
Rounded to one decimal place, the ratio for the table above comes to 1.0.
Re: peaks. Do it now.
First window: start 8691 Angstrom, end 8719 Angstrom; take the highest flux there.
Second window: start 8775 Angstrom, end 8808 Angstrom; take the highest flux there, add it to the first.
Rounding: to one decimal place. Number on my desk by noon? 42.8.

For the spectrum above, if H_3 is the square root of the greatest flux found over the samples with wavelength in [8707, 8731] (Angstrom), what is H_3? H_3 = 4.64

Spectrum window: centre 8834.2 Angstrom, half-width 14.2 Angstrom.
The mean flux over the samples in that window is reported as 21.21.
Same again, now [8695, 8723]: 21.02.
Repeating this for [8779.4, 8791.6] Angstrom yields 21.06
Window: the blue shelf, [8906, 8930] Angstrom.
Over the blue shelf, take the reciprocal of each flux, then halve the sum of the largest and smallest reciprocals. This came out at 0.0476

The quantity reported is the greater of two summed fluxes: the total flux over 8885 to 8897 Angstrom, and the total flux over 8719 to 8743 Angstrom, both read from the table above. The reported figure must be 128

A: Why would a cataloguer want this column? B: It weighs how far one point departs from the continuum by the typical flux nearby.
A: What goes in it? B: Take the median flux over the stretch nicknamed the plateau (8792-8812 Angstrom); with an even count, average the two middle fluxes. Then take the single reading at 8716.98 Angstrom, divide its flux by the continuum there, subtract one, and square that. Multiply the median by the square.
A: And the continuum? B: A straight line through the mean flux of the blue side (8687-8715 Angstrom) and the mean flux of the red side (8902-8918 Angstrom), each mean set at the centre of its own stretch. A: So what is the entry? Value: 0.0002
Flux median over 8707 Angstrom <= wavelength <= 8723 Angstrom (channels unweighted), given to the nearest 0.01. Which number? 20.69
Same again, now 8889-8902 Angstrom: 20.71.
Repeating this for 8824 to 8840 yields 21.04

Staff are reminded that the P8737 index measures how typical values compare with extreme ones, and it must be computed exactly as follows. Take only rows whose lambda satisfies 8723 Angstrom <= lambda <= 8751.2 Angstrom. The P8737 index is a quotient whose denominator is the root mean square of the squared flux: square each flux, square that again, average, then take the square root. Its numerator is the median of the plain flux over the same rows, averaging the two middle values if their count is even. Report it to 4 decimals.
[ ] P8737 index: 0.0470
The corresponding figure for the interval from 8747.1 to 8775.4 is 0.0478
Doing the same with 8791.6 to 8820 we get 0.0502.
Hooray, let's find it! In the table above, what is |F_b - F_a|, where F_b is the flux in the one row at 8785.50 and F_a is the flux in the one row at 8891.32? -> 0.2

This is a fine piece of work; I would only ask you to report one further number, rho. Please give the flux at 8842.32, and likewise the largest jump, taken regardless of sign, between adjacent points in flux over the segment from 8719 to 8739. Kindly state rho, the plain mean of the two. 11.3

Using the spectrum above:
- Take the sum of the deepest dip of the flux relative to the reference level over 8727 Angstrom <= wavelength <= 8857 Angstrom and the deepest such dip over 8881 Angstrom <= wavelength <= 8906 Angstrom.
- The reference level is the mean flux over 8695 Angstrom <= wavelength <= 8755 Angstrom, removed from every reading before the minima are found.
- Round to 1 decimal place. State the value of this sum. -3.8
